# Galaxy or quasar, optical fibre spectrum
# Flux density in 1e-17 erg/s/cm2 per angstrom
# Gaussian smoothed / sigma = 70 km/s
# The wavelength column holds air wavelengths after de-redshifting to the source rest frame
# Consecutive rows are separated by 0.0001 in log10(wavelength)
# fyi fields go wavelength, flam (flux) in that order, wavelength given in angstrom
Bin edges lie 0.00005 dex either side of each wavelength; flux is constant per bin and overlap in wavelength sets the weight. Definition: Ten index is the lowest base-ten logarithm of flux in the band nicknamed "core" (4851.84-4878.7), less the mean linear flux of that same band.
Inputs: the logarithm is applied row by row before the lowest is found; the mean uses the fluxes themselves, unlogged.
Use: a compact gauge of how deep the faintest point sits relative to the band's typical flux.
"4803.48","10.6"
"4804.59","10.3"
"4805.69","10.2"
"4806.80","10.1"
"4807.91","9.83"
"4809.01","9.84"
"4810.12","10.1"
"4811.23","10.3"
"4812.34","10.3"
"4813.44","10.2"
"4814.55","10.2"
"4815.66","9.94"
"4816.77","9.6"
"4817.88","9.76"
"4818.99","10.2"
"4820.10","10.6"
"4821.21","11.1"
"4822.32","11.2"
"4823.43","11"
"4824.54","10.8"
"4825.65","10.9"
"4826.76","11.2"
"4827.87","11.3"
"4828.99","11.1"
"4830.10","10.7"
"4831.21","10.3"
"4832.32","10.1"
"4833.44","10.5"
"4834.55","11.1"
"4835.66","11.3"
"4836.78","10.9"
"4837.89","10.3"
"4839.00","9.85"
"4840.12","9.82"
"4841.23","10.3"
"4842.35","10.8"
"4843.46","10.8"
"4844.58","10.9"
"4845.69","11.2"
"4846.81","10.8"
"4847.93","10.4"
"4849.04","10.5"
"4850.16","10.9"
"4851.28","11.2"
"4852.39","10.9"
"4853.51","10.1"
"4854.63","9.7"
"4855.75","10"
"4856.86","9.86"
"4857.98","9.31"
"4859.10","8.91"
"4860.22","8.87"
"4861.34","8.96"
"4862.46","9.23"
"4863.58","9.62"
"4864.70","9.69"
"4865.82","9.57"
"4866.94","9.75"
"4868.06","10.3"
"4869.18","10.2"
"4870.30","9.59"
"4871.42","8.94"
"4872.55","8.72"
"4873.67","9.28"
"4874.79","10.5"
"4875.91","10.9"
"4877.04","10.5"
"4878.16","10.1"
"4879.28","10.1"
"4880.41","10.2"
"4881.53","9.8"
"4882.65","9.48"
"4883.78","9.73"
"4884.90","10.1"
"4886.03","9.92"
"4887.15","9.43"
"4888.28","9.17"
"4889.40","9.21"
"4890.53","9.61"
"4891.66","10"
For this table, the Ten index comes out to -8.79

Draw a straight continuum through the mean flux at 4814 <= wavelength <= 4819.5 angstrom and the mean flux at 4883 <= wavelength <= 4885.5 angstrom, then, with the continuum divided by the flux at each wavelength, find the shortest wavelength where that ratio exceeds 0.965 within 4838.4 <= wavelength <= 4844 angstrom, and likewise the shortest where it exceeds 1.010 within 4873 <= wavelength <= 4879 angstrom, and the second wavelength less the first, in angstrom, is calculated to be 34.7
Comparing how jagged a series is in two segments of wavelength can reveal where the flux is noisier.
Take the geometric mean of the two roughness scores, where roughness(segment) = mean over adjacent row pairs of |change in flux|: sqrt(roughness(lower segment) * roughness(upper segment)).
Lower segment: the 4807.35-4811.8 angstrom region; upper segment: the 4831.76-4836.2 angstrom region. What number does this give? 0.25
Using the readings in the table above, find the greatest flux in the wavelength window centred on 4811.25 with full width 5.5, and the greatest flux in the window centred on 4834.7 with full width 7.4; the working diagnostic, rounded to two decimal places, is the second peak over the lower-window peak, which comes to 1.10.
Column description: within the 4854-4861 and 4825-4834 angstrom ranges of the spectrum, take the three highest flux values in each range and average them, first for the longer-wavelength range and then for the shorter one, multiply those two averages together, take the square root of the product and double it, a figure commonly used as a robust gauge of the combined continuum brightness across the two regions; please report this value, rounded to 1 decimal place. 21.0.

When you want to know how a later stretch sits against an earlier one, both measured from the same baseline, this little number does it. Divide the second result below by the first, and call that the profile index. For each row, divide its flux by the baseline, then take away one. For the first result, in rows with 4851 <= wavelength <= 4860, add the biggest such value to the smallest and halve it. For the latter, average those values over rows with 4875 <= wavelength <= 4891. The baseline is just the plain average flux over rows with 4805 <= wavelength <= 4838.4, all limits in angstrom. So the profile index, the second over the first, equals 1.4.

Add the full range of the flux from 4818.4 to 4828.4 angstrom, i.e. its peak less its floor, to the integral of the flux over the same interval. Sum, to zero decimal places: 110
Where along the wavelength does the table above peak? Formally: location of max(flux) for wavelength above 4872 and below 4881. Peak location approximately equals 4875.91 angstrom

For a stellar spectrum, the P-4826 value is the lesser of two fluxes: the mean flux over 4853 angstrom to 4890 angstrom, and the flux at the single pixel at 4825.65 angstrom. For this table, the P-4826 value 9.7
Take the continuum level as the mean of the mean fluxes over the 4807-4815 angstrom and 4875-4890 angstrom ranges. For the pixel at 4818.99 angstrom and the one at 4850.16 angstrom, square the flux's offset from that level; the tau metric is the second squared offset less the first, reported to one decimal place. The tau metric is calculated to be 0.8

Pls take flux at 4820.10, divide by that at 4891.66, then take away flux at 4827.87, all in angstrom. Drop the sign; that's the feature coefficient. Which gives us 10.2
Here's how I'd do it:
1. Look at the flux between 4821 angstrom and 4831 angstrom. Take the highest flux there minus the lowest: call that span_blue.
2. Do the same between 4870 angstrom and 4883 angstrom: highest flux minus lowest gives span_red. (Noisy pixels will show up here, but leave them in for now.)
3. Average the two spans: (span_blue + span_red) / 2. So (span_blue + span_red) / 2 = 1.4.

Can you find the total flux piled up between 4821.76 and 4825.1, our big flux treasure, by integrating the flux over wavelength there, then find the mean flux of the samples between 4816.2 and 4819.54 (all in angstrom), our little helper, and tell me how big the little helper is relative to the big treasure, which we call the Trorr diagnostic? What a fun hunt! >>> 0.27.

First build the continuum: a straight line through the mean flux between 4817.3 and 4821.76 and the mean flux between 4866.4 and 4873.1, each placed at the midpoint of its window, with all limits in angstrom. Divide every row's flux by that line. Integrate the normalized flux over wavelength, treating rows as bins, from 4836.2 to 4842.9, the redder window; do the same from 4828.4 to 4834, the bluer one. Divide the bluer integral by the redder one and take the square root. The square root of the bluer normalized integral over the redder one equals 0.92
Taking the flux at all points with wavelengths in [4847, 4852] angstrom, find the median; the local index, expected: 10.7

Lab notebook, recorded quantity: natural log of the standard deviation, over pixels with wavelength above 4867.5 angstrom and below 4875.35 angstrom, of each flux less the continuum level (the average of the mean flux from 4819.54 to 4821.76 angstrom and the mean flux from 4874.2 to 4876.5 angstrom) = -0.4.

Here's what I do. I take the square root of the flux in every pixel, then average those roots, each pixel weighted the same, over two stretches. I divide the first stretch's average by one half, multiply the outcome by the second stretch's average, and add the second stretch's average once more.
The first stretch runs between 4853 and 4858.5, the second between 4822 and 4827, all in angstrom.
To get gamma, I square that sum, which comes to 581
